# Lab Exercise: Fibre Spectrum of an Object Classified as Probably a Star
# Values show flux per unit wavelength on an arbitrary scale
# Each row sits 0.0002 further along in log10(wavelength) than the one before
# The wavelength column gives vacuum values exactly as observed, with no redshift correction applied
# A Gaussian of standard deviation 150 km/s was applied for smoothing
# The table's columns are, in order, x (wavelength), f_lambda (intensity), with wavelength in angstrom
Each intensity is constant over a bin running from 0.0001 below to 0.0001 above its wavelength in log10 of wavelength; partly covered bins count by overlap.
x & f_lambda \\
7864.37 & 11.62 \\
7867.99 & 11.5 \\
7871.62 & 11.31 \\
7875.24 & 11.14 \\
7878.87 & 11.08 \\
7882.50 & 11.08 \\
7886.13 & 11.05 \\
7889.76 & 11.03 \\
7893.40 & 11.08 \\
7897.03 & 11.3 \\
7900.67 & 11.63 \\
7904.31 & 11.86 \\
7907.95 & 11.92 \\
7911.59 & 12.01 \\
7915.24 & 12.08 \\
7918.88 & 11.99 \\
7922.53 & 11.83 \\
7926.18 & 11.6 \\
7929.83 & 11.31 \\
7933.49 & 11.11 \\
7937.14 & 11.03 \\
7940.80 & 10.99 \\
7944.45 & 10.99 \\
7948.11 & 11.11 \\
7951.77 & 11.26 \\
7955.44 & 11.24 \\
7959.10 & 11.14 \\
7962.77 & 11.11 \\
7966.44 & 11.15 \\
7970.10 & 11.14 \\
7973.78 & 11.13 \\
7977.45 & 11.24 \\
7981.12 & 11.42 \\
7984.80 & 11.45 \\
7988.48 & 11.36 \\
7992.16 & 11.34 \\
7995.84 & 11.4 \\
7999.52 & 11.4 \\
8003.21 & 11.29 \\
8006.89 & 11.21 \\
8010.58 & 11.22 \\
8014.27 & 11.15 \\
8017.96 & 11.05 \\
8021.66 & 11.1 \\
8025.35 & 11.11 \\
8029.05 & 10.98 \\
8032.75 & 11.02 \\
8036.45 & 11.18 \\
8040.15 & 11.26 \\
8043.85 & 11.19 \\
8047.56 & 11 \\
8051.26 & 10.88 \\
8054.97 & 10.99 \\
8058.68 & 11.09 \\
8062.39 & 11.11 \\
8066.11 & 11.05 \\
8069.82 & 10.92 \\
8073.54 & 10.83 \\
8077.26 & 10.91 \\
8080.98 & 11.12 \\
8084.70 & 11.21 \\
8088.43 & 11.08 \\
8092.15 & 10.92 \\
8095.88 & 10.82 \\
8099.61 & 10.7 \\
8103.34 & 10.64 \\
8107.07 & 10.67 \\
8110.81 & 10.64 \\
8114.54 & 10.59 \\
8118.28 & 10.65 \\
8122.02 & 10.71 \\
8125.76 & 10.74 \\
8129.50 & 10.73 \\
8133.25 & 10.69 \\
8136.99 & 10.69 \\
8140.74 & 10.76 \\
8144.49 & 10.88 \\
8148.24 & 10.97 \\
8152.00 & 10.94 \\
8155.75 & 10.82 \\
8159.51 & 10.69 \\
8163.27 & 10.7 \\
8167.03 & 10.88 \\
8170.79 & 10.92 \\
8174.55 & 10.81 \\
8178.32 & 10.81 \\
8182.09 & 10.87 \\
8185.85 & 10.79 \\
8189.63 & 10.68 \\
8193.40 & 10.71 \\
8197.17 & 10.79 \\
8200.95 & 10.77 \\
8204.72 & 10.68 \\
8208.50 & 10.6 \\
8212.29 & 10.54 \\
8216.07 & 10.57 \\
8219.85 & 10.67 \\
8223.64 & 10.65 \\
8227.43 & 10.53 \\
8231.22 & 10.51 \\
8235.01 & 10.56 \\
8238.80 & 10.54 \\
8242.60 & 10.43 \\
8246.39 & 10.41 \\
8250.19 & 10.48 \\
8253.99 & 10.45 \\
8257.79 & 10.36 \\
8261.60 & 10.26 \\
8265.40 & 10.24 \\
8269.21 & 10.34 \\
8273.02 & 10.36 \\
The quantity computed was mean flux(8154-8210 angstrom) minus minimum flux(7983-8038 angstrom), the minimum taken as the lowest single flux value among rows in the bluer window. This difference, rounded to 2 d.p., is -0.21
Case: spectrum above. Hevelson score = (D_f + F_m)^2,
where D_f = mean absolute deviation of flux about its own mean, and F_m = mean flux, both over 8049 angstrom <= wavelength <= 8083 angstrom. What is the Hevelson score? 123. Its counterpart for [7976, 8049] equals 129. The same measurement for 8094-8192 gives 118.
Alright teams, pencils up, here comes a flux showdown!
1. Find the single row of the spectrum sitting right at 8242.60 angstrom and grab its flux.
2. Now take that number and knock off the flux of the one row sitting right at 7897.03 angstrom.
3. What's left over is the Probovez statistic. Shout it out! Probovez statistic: -0.9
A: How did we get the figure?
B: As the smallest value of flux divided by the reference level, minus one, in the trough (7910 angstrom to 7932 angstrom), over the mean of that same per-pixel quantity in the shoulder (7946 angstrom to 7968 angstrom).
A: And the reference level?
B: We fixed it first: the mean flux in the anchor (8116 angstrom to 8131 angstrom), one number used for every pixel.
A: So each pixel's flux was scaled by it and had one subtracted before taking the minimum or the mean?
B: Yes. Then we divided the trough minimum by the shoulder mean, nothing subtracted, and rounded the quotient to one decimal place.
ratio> 1.3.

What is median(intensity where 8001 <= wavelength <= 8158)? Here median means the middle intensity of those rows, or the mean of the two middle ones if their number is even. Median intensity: 11.0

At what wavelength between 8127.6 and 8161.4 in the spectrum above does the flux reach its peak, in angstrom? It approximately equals 8148.24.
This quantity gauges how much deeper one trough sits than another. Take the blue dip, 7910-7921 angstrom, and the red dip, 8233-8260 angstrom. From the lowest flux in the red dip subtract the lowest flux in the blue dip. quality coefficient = -1.6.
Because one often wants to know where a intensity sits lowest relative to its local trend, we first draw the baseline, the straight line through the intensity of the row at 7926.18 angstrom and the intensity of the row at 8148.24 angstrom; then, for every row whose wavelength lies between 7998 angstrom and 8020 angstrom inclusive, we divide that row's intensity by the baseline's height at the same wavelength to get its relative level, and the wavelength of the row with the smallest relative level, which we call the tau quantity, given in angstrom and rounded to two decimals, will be 8017.96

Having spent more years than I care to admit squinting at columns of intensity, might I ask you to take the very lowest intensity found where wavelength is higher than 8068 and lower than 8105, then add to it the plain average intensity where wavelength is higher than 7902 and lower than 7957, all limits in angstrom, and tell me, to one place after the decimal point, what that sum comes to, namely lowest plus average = 22.1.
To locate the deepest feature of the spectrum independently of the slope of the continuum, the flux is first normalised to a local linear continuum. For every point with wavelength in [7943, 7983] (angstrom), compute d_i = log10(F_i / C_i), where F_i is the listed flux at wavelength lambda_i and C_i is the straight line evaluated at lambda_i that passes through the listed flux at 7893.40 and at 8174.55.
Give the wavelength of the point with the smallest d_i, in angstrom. 7944.45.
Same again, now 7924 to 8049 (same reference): 7940.80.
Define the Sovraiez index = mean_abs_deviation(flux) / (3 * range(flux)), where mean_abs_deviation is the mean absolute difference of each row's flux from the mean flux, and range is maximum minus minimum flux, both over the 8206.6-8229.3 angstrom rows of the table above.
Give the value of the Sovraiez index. 0.111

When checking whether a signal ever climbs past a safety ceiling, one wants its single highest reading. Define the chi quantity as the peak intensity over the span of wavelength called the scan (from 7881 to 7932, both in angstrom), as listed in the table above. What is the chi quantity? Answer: 12.08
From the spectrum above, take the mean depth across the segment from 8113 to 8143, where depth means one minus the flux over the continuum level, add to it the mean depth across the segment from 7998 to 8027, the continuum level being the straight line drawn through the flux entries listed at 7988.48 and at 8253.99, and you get 0.025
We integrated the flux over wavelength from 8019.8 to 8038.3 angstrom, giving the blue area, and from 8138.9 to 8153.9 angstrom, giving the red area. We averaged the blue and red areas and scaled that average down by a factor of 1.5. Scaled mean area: 123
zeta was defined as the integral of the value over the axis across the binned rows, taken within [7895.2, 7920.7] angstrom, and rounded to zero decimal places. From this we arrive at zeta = 302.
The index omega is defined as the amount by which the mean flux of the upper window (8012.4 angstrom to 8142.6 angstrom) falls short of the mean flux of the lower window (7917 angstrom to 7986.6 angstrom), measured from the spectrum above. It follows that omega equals 0.36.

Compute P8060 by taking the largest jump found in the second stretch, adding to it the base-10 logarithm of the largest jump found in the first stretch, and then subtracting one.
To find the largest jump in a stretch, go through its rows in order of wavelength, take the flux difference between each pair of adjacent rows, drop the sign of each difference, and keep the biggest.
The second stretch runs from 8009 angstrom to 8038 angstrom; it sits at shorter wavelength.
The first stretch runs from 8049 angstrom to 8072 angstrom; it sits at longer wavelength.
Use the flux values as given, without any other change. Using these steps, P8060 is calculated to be -1.73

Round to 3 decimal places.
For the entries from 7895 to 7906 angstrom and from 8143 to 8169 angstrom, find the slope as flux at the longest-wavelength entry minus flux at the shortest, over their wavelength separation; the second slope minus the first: -0.077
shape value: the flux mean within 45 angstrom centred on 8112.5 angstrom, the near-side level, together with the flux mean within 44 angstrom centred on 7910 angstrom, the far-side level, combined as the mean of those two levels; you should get 11.2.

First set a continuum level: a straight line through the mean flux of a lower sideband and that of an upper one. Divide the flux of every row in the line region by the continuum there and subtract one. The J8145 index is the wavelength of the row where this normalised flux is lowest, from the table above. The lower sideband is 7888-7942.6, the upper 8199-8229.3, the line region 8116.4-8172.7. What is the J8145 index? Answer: 8118.28 angstrom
